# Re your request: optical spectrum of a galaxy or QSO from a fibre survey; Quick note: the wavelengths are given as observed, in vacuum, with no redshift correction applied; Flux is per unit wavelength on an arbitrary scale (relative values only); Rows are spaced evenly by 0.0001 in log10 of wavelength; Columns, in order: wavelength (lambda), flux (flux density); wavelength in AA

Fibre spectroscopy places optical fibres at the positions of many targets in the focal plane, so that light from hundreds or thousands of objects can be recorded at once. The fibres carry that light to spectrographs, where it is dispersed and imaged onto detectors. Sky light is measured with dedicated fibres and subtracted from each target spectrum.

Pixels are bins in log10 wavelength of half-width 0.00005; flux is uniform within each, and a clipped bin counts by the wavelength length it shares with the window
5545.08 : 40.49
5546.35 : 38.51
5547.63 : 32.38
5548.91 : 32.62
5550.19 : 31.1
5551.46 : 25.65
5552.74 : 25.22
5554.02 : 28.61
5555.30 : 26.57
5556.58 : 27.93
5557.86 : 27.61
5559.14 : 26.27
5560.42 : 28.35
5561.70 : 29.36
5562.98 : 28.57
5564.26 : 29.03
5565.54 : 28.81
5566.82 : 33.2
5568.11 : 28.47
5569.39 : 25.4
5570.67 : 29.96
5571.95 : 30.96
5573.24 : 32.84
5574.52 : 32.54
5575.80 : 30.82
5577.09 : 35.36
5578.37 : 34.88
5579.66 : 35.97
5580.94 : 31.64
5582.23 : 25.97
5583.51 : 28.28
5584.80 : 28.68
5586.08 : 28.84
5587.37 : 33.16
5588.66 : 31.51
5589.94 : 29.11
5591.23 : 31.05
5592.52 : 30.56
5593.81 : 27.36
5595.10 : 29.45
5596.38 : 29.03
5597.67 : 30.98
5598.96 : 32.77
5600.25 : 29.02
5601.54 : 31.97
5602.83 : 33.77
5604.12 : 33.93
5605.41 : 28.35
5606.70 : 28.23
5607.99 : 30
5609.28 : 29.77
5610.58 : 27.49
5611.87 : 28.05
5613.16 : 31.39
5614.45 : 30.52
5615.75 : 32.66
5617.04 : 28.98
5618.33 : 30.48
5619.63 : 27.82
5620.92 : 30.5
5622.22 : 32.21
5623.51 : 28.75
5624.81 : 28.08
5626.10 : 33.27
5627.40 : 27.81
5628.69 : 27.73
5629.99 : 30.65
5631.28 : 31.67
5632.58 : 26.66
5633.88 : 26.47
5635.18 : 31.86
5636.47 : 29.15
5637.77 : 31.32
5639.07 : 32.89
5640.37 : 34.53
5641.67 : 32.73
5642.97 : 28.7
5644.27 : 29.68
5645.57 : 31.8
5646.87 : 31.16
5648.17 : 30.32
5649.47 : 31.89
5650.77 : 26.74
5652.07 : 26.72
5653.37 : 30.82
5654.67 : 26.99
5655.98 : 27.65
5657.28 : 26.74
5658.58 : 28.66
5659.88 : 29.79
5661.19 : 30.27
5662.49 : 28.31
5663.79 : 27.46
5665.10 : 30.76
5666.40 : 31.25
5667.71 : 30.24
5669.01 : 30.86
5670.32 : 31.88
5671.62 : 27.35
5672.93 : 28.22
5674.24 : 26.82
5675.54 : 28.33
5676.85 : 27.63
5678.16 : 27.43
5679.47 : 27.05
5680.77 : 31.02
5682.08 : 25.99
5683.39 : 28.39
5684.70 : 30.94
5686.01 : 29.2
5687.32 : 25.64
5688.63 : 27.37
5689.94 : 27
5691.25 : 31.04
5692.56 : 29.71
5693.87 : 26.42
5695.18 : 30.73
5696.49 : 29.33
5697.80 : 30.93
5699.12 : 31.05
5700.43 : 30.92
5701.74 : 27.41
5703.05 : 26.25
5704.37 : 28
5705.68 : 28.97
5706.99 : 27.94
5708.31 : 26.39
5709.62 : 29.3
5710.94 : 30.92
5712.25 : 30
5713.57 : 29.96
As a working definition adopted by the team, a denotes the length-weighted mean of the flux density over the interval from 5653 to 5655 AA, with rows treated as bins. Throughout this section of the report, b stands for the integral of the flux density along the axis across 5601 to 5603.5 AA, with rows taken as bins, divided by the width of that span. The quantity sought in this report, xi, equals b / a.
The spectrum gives 1.14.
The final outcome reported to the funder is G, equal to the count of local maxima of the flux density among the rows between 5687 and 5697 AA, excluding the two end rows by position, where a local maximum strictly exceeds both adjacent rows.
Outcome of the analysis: 3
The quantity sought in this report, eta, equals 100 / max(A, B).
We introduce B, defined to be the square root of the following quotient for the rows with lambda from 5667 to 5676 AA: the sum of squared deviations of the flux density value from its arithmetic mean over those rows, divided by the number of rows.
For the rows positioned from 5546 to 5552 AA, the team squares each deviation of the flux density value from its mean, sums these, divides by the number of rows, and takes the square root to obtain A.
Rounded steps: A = 4.10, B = 1.8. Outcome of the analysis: 24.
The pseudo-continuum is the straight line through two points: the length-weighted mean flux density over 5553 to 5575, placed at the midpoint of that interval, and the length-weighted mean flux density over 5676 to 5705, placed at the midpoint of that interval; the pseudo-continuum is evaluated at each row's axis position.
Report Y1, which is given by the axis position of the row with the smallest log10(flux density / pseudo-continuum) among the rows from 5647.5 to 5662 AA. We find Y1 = 5652.07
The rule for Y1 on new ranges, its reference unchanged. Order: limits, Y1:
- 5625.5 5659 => 5633.88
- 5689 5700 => 5693.87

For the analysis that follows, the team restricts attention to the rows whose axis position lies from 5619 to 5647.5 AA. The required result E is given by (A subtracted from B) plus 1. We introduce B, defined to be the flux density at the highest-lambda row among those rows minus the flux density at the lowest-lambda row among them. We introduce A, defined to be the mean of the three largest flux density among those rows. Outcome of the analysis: -29.2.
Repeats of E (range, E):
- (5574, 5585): -38.3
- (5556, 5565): -26.9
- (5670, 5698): -31.3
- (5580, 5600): -30.4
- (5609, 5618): -31.3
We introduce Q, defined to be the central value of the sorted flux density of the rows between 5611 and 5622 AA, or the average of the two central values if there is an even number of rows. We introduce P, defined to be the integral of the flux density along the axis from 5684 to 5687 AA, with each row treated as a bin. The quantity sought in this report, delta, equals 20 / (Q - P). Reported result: -0.34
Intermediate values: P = 89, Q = 30.5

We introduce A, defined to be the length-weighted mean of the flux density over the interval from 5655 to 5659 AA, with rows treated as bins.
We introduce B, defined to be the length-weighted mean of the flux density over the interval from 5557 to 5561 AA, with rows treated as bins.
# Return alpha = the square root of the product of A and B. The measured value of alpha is 27.5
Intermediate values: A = 27.6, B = 27.4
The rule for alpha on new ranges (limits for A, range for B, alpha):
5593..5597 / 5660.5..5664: 28.8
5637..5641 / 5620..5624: 31.6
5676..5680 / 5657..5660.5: 28.0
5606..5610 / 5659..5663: 29.4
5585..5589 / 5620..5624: 30.6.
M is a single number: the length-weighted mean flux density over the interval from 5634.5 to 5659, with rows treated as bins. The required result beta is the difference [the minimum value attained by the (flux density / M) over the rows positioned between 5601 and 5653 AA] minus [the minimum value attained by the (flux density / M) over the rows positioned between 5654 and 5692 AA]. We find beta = 0.028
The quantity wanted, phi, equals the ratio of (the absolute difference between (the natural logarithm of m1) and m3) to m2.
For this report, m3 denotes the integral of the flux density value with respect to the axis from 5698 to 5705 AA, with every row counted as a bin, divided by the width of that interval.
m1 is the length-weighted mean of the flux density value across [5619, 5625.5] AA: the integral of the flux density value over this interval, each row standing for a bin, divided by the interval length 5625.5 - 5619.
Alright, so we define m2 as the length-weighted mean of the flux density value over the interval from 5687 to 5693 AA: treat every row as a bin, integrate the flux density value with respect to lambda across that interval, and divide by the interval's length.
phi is 0.90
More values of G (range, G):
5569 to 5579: 2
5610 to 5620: 3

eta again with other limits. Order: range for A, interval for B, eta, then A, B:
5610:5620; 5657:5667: 57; 1.75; 1.5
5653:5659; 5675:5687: 62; 1.48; 1.6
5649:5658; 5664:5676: 49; 2.02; 1.7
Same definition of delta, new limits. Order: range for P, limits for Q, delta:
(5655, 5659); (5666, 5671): -0.25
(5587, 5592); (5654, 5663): -0.16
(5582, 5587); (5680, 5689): -0.18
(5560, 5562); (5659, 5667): -0.72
